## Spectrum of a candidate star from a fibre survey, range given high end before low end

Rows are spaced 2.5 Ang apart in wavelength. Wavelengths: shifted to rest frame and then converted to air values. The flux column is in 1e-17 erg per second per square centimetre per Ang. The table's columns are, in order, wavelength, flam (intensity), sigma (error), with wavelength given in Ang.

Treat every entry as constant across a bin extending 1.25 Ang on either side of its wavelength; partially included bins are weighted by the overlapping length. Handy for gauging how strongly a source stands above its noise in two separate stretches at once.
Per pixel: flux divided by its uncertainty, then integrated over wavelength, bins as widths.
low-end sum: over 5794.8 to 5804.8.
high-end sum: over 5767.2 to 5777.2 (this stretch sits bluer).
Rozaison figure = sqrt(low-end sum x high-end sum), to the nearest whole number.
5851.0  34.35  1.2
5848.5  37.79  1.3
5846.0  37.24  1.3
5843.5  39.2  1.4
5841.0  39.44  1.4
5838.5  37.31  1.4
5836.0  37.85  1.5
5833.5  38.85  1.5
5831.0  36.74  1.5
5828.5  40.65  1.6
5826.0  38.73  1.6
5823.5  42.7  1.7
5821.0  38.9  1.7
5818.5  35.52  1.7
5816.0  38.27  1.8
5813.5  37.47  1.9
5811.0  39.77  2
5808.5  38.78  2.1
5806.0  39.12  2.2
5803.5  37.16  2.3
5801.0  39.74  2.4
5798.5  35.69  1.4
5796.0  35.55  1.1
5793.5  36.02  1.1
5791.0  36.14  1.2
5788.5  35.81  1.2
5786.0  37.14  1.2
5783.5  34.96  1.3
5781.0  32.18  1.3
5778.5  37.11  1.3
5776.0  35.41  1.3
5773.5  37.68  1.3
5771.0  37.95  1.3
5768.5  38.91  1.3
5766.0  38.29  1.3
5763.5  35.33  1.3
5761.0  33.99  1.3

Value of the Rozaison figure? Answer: 255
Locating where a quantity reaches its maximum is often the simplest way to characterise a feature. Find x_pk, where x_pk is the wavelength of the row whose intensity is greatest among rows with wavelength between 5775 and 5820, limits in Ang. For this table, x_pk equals 5811.0 Ang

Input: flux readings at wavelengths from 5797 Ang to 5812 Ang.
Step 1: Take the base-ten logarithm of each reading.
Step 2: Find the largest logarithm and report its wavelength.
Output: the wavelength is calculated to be 5811.0 Ang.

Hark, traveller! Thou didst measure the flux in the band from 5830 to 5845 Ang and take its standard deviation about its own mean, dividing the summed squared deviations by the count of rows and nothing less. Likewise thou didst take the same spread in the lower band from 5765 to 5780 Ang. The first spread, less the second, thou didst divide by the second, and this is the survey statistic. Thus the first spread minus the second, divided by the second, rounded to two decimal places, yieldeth -0.10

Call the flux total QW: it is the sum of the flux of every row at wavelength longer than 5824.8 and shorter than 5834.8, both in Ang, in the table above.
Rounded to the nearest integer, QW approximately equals 155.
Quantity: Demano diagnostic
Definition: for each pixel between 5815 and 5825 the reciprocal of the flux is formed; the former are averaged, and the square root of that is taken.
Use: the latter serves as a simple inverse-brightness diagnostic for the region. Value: 0.1608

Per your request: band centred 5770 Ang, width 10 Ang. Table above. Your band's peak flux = 38.91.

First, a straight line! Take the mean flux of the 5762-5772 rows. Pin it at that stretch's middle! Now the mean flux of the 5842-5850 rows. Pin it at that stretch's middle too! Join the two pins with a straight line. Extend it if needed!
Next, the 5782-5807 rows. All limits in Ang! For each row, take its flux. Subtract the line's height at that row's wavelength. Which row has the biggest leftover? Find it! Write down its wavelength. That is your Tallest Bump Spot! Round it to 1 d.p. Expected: 5801.0 Ang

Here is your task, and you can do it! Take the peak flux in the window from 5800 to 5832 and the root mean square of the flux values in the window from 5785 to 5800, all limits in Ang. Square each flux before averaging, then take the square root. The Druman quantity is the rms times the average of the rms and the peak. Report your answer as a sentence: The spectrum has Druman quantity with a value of 1420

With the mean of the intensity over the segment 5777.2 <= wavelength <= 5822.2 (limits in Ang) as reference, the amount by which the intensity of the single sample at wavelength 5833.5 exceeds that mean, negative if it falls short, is 1.9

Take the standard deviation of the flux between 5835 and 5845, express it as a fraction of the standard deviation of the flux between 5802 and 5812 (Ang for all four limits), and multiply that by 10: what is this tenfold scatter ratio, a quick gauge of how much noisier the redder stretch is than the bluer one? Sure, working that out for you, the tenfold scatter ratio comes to 9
